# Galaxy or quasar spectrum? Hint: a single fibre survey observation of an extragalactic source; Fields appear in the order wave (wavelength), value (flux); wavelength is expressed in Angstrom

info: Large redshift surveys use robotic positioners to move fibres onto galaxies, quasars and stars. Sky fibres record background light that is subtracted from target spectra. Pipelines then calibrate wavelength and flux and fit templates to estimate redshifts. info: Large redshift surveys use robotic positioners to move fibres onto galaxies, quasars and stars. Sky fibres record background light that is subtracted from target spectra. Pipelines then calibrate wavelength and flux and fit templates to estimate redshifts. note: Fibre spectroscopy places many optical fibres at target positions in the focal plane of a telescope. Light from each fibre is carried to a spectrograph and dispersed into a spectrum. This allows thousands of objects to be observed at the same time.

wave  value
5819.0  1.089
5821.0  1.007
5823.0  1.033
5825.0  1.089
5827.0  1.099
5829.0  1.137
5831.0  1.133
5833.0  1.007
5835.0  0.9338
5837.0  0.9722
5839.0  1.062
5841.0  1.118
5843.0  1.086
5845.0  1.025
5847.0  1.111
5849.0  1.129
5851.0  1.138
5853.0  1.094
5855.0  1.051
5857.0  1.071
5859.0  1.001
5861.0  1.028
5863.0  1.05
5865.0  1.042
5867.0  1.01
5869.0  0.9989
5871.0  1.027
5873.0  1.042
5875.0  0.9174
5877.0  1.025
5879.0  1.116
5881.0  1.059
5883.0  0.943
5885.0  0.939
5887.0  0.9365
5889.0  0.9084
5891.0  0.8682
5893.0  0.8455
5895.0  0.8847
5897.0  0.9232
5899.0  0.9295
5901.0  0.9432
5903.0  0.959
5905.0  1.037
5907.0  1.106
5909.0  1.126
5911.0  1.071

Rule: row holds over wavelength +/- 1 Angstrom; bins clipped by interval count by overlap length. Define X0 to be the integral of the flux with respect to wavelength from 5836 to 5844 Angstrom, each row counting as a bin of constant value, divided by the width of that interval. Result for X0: 1.060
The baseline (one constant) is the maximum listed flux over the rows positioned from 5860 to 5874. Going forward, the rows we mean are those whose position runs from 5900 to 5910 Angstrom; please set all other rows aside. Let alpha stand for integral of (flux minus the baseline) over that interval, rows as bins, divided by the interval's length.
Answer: -0.02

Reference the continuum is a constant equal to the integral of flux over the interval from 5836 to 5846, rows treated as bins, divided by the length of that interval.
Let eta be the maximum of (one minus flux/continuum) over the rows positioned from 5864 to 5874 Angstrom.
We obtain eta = 0.051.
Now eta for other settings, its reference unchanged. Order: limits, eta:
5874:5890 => 0.137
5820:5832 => 0.043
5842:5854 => 0.026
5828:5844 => 0.113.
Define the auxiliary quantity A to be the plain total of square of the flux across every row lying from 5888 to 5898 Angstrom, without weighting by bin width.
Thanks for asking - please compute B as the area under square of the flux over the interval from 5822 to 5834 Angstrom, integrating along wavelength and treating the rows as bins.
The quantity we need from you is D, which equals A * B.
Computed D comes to 55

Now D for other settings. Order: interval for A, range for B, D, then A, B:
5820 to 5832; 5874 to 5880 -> 44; 7.1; 6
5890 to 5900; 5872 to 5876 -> 15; 4.0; 4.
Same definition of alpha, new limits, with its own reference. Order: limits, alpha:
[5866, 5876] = -0.05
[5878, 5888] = -0.05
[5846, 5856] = 0.05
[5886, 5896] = -0.16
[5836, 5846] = 0.00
